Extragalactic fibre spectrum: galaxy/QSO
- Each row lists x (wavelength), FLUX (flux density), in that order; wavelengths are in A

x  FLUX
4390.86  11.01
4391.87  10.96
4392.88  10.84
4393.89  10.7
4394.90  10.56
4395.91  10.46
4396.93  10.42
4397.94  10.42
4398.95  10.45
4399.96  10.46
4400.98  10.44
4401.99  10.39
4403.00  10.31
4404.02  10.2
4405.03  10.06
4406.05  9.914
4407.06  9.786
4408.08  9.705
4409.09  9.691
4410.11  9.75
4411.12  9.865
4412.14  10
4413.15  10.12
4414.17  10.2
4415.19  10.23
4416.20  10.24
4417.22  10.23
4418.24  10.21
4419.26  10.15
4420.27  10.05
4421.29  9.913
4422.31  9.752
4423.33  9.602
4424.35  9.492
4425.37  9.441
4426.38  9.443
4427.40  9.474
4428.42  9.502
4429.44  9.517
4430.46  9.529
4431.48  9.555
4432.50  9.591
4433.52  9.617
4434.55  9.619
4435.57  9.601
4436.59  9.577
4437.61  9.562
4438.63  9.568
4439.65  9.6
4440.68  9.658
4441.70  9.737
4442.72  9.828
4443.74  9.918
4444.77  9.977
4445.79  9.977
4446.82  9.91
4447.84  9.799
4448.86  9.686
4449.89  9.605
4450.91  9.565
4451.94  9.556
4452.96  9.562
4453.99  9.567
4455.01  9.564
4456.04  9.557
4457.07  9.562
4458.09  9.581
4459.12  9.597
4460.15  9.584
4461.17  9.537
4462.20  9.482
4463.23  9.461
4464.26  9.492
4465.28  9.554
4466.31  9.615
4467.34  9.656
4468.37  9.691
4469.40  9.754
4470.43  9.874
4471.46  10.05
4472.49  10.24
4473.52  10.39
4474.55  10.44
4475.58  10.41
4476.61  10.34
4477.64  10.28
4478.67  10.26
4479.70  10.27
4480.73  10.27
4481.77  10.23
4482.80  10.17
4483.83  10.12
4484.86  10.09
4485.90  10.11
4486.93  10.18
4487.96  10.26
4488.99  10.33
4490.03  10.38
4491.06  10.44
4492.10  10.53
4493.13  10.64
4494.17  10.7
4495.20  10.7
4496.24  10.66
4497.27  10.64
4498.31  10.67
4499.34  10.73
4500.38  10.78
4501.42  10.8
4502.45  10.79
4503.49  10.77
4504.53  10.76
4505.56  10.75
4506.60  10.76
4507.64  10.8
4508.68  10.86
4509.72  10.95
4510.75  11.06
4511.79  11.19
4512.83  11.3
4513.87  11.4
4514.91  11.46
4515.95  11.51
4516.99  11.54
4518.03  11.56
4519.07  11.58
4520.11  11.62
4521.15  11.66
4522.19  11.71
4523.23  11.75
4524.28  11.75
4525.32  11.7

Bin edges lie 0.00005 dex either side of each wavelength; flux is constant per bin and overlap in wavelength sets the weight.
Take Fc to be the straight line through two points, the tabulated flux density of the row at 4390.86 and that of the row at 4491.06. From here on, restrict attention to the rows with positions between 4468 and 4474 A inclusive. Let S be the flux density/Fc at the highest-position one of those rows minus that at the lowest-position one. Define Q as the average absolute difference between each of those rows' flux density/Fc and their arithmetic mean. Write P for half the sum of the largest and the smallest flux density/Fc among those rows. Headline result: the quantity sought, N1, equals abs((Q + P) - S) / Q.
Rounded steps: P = 0.95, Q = 0.0223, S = 0.069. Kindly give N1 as 41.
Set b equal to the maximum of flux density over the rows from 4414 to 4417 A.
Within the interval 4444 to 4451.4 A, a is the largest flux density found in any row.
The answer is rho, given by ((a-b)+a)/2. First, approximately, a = 9.977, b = 10.24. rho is 4.9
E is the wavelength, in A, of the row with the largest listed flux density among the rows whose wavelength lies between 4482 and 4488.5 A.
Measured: 4487.96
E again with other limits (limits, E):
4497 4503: 4501.42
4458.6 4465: 4459.12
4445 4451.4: 4445.79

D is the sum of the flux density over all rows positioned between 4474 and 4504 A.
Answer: 303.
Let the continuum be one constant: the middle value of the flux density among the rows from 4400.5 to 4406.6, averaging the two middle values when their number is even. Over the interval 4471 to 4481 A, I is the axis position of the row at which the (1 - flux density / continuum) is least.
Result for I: 4474.55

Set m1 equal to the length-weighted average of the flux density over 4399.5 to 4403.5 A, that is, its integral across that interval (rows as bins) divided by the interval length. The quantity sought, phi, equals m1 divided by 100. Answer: 0.104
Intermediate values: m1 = 10.4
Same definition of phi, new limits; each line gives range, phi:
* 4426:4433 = 0.095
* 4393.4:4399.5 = 0.105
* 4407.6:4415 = 0.099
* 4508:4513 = 0.111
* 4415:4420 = 0.102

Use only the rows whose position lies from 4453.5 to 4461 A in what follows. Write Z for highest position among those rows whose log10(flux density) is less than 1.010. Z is 4460.15 A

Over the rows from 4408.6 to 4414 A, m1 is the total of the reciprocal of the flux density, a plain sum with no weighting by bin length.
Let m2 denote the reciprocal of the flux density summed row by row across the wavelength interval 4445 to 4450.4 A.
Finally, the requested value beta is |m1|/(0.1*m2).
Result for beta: 9.9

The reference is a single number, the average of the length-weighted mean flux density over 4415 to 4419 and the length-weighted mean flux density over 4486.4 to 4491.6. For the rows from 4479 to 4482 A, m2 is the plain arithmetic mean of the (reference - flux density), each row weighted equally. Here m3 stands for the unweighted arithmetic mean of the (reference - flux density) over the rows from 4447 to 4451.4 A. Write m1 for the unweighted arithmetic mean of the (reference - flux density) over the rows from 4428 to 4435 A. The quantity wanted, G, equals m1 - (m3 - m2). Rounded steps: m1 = 0.71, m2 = 0.01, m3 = 0.6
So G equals 0.1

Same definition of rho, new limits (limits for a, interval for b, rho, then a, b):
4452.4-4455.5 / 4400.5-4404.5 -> 4.3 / 9.567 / 10.44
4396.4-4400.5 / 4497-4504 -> 5.1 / 10.46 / 10.8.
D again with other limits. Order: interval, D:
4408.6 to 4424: 150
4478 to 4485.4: 71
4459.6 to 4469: 86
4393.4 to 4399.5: 63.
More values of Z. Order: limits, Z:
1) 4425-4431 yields 4430.46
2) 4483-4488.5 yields 4486.93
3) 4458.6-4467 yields 4466.31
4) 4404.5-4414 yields 4413.15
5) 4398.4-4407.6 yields 4407.06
